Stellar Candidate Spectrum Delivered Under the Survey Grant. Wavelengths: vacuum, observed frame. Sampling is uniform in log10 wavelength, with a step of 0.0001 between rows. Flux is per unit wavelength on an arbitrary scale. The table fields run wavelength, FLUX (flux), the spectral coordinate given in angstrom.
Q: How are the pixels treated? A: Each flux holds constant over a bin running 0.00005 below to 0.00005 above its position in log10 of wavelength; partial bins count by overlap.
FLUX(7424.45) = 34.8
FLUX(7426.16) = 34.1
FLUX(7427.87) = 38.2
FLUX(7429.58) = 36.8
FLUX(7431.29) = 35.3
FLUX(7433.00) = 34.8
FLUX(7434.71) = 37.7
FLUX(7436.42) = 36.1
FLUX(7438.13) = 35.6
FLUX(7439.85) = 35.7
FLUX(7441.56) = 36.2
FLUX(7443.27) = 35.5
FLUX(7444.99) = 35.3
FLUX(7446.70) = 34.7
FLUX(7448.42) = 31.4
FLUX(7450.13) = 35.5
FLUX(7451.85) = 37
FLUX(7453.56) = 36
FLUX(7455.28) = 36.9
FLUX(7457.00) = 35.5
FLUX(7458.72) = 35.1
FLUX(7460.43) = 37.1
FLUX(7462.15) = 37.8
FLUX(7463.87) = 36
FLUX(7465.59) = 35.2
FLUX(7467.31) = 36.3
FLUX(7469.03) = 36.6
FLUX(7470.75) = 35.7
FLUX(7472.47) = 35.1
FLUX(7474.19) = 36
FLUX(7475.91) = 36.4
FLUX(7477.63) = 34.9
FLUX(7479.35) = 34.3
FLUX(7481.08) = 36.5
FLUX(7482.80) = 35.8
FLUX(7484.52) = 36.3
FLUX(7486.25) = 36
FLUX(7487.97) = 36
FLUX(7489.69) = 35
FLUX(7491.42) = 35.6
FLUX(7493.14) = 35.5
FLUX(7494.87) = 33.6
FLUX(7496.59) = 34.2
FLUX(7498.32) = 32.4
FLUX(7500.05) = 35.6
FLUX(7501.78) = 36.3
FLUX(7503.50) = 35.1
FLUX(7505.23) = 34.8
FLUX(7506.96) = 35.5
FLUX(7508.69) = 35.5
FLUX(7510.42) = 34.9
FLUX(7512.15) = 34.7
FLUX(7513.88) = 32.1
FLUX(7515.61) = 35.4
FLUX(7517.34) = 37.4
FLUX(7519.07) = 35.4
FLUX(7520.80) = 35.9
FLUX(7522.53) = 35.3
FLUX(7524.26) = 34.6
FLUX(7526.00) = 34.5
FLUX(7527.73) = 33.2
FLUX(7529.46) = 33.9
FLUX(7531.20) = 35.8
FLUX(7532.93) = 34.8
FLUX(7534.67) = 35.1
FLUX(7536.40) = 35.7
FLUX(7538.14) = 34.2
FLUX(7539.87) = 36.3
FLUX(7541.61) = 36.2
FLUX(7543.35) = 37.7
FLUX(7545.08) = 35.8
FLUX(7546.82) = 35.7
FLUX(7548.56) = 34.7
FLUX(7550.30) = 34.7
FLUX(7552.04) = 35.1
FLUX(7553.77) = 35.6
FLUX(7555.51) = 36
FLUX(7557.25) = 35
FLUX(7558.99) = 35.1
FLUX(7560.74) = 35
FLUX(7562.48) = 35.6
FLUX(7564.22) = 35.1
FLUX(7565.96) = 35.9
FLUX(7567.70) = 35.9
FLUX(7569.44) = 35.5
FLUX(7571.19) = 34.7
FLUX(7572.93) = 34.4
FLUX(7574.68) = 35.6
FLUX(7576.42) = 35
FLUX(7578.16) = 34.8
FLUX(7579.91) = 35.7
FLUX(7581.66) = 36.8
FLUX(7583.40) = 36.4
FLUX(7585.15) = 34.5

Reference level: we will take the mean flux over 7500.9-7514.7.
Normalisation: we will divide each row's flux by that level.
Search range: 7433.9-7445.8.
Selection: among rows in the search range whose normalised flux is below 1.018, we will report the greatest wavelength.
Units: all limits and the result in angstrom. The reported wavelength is 7444.99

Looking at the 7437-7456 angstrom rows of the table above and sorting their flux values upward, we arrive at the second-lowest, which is 34.7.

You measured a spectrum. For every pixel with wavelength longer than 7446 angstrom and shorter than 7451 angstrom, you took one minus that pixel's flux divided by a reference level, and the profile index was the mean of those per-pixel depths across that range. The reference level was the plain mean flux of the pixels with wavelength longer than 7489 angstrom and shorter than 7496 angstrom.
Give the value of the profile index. 0.030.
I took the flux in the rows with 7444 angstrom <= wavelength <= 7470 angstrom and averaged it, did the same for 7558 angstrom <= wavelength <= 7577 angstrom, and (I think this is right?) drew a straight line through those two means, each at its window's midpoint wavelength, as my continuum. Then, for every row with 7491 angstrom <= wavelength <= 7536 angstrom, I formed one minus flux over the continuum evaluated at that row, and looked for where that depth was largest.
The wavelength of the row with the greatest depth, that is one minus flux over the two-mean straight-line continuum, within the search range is 7513.88 angstrom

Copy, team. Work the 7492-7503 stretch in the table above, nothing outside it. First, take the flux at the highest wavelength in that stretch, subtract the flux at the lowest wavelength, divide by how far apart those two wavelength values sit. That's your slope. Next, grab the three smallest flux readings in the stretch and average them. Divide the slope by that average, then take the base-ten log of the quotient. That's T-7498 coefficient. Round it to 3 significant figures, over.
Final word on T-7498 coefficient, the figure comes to -2.56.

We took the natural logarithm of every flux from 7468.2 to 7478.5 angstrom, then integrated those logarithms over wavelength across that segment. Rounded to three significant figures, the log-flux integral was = 36.9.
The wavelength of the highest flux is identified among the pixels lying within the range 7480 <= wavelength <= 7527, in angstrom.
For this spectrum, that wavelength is 7517.34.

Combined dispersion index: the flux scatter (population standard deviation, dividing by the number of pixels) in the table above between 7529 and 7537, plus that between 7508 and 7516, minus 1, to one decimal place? 0.9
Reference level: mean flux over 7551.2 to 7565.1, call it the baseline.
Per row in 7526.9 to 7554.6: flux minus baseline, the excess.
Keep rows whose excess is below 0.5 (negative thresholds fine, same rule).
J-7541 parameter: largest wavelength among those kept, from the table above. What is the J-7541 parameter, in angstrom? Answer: 7553.77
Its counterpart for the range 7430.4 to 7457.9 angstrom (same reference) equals 7457.00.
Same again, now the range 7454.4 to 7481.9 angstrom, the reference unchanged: 7479.35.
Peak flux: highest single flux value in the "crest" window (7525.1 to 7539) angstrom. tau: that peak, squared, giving 1282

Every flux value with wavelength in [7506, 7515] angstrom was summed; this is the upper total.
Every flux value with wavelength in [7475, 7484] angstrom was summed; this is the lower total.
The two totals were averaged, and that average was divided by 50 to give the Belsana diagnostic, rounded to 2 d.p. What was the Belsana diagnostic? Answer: 3.51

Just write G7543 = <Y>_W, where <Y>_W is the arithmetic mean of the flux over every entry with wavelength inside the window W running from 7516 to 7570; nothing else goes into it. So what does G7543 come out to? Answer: 35.4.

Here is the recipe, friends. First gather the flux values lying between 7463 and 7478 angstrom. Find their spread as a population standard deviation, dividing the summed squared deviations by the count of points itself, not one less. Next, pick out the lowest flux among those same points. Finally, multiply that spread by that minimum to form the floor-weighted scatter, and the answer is 20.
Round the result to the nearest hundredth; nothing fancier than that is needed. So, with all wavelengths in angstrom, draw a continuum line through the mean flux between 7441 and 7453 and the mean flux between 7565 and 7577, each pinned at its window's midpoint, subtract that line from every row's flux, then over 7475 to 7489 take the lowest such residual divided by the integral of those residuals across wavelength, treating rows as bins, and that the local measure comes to -0.10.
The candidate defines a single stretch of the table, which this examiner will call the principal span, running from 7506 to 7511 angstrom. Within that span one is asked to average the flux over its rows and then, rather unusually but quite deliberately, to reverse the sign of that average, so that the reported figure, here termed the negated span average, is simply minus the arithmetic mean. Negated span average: -35.3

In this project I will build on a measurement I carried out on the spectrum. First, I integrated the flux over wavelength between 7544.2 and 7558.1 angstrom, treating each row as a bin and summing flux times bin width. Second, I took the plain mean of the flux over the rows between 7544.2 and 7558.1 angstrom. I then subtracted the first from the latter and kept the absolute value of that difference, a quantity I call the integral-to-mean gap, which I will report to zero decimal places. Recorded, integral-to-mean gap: 456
